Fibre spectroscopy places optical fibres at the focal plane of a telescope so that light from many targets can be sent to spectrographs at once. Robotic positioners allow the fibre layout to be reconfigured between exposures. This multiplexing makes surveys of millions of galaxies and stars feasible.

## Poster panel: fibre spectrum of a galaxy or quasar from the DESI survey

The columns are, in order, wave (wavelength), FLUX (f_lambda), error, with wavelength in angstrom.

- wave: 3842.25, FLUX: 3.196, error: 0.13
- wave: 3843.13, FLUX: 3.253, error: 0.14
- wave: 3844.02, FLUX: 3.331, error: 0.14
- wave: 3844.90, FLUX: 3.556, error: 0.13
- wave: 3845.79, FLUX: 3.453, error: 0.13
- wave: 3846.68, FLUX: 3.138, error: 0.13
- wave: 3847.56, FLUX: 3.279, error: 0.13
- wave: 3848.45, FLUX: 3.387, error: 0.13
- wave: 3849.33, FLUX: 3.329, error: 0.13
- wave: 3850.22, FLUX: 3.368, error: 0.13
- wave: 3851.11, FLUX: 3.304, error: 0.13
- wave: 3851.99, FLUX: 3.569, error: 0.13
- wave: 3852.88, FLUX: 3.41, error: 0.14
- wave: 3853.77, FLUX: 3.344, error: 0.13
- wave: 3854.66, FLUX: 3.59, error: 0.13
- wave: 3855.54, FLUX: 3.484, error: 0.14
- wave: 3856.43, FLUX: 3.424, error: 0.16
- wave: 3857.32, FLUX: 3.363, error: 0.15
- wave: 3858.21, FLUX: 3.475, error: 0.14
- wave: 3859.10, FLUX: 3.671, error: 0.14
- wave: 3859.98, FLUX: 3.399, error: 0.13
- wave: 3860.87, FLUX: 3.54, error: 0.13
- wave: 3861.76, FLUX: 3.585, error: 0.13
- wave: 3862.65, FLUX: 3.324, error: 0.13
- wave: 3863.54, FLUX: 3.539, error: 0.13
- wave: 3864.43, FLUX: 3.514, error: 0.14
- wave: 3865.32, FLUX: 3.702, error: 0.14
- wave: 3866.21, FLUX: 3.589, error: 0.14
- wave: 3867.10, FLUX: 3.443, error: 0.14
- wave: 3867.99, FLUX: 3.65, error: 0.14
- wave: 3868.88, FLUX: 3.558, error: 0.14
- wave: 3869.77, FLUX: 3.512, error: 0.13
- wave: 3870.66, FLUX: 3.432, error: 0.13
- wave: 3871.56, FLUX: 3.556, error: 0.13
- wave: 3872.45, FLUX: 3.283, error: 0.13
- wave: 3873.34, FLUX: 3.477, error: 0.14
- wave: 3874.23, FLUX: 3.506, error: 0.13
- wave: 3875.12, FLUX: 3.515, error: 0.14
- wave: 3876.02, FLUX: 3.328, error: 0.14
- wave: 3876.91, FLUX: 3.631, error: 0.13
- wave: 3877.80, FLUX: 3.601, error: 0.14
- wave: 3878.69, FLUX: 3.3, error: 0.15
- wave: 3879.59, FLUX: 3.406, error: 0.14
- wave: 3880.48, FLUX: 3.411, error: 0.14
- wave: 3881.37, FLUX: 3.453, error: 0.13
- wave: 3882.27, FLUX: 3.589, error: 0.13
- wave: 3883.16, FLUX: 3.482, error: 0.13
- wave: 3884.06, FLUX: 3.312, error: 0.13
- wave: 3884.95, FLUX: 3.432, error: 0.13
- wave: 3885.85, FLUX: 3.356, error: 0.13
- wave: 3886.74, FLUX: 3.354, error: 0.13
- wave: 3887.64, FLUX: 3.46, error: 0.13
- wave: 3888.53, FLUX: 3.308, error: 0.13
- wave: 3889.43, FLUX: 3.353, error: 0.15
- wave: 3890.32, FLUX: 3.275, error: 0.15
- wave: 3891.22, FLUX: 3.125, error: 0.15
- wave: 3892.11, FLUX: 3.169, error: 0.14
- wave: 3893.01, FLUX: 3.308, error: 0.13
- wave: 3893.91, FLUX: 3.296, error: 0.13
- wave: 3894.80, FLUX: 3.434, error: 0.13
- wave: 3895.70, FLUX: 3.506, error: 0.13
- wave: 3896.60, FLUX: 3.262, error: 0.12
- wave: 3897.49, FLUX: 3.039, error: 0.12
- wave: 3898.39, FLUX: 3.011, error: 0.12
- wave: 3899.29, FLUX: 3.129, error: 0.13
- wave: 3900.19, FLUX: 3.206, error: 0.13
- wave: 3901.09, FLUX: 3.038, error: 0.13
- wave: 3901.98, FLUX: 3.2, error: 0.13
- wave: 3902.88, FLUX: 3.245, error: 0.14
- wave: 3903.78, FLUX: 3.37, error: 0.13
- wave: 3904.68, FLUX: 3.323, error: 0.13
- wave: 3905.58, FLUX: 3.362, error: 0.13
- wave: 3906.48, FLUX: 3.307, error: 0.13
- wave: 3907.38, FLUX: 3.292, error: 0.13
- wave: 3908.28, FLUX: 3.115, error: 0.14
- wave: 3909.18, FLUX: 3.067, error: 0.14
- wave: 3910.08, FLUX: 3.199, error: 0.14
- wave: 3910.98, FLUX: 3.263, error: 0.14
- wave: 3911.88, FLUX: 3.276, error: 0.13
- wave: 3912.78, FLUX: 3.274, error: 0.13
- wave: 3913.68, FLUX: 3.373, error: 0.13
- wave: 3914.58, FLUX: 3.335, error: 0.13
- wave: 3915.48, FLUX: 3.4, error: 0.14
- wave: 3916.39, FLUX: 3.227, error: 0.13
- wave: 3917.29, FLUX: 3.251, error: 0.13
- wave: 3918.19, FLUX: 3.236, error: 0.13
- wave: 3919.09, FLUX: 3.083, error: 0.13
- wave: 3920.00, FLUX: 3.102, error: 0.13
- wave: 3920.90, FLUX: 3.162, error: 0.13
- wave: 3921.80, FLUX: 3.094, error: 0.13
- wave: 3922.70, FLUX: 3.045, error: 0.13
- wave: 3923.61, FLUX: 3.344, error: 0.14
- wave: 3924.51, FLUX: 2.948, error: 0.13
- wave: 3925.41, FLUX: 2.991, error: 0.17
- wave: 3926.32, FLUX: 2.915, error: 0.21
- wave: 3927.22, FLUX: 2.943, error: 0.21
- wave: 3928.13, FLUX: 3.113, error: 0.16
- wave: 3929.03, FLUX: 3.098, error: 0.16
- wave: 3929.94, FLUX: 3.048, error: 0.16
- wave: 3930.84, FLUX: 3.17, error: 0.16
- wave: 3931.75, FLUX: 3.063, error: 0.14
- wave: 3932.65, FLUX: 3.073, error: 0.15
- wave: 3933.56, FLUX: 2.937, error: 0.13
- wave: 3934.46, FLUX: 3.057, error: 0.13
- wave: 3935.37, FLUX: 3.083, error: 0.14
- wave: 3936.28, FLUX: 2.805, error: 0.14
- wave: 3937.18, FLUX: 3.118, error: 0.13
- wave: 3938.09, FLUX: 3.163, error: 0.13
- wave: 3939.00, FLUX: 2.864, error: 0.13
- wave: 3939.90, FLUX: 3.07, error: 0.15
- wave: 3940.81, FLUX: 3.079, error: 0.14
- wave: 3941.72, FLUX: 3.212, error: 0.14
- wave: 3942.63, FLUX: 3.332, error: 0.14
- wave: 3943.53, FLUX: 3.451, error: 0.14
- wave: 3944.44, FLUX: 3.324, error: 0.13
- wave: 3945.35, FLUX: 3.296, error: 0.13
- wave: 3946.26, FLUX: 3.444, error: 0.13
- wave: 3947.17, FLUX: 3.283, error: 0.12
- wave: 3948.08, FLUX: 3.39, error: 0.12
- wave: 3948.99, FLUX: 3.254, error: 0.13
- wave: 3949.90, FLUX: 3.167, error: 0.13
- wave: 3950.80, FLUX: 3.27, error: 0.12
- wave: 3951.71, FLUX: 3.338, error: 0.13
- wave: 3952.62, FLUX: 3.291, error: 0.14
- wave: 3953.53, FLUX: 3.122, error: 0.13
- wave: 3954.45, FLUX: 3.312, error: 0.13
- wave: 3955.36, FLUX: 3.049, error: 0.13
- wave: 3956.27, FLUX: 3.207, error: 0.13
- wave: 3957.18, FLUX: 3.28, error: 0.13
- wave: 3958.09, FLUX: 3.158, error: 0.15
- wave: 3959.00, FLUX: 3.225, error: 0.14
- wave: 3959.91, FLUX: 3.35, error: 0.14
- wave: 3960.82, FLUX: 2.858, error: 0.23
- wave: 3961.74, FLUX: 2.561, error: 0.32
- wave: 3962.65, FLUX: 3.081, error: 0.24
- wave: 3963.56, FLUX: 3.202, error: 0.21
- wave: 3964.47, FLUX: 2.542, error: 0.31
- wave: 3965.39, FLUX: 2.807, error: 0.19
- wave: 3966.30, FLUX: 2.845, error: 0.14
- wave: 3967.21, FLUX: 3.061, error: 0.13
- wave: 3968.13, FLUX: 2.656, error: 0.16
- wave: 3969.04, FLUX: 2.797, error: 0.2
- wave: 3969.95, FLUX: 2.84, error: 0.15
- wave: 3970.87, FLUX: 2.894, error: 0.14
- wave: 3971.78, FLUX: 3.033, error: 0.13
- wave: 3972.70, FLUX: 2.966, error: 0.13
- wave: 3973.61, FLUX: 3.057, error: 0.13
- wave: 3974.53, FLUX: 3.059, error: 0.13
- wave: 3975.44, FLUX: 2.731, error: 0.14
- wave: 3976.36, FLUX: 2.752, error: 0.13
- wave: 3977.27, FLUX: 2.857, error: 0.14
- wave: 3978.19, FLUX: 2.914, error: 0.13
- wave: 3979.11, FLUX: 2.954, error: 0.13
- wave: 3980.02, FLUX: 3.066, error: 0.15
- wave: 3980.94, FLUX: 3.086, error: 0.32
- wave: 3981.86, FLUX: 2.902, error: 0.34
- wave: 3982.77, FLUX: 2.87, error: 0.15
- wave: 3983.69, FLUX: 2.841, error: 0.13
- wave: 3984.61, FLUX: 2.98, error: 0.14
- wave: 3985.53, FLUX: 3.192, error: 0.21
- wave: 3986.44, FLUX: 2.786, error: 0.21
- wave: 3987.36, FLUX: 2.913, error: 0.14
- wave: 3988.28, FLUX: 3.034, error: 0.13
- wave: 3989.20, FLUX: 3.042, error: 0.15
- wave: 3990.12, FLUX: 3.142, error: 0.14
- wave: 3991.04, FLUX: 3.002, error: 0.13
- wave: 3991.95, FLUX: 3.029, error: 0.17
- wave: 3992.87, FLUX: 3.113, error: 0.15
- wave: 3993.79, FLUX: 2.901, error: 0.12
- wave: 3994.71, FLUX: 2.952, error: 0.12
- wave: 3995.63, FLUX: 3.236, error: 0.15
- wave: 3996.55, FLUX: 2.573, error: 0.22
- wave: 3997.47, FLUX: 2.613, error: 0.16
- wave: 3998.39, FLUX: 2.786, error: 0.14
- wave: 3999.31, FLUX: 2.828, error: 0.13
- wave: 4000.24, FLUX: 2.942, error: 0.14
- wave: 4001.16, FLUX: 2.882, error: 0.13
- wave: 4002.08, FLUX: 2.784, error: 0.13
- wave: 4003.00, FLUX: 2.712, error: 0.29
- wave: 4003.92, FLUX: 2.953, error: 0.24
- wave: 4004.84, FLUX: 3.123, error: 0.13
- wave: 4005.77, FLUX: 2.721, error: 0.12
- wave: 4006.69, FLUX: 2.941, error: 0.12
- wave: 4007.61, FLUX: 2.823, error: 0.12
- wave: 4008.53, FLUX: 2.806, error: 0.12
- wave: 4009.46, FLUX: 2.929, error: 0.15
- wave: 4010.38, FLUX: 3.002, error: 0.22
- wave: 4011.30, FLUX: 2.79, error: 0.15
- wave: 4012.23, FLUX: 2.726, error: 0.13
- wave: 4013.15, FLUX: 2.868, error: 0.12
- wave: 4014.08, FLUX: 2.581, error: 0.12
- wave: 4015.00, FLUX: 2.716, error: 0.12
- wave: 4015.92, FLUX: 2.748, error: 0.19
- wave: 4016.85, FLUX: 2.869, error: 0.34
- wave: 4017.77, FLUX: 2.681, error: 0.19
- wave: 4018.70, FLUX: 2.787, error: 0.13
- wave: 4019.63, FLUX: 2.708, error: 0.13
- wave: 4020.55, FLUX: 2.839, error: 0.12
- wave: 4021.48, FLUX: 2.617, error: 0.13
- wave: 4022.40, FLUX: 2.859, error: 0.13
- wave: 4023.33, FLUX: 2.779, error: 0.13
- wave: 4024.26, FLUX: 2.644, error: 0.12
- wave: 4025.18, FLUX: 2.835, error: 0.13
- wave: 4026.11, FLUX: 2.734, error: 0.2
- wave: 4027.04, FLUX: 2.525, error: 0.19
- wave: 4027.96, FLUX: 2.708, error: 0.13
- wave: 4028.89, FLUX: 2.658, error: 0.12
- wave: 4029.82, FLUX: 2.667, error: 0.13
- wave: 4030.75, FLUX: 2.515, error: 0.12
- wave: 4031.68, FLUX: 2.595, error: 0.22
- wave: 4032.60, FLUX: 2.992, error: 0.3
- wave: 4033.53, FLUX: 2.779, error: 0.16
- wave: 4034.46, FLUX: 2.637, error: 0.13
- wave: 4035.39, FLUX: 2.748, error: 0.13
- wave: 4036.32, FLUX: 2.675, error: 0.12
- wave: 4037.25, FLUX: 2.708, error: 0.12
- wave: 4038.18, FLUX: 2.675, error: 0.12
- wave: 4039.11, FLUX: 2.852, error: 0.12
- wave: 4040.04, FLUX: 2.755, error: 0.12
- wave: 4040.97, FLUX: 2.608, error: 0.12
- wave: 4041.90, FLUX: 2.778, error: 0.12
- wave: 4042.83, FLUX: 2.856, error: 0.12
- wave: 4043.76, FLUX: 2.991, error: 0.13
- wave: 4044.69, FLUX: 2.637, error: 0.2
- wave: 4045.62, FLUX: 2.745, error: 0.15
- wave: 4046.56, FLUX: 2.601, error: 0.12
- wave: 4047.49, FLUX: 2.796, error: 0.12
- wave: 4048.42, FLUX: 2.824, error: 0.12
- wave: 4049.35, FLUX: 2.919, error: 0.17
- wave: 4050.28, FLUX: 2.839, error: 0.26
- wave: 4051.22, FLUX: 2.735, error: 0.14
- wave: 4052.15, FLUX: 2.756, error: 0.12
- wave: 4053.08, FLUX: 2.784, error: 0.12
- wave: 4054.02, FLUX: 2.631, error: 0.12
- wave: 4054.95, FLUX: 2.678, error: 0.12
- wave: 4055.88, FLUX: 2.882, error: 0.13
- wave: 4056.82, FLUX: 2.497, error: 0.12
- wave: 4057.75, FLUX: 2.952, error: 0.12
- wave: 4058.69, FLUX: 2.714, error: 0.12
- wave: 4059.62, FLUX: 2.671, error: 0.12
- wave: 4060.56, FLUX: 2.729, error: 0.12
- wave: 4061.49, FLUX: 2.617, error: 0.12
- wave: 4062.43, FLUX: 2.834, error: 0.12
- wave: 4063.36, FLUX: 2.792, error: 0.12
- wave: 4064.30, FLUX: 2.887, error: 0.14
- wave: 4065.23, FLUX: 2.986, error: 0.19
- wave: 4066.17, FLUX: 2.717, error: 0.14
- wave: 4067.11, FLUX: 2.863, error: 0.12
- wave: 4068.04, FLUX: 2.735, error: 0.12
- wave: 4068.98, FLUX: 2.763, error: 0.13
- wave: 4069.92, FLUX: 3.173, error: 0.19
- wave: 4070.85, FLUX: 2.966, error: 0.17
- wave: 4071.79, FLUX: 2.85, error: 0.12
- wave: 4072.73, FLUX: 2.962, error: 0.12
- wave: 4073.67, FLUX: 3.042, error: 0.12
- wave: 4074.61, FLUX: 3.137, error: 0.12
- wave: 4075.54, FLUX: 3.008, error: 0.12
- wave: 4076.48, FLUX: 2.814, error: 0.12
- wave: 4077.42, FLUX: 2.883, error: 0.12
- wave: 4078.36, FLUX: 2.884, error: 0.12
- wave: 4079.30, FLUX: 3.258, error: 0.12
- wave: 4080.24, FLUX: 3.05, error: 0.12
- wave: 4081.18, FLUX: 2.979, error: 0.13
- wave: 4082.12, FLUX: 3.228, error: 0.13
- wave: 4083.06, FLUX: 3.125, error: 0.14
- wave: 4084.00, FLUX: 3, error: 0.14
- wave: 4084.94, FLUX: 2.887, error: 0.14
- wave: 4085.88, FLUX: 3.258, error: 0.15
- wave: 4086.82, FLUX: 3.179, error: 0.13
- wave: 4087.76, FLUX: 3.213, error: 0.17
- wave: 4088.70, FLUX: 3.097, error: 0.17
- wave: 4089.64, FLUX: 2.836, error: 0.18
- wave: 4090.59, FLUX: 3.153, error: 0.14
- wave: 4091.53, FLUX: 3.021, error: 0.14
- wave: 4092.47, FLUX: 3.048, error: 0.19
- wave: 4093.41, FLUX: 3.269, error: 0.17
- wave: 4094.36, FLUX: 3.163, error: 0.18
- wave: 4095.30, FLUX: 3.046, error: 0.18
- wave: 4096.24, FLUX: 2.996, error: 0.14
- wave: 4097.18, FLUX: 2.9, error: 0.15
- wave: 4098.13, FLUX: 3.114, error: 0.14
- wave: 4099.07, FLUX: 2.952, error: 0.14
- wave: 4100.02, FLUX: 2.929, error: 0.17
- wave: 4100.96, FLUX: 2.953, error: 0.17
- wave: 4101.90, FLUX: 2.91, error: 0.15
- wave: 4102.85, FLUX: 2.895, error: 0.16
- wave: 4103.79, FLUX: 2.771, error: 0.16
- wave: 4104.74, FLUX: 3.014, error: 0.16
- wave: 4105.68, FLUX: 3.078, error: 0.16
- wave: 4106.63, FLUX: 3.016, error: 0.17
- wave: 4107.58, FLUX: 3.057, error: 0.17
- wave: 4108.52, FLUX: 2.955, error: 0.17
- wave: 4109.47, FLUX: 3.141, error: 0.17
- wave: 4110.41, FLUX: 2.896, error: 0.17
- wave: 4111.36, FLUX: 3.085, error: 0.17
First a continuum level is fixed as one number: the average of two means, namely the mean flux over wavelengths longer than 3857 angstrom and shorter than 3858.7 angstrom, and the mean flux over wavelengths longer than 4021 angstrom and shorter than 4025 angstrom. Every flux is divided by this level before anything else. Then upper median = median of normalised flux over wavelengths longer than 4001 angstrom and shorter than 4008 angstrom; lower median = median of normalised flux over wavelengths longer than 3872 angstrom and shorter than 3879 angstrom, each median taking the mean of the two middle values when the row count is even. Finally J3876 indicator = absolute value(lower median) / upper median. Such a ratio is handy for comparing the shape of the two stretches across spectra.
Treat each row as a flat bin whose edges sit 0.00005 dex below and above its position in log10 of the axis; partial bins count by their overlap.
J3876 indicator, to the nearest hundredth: 1.22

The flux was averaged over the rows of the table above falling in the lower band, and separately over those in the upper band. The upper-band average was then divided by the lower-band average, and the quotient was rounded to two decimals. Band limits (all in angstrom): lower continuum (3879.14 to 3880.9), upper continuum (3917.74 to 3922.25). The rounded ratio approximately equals 0.92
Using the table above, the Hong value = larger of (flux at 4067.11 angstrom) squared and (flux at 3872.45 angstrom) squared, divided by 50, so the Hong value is 0.22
